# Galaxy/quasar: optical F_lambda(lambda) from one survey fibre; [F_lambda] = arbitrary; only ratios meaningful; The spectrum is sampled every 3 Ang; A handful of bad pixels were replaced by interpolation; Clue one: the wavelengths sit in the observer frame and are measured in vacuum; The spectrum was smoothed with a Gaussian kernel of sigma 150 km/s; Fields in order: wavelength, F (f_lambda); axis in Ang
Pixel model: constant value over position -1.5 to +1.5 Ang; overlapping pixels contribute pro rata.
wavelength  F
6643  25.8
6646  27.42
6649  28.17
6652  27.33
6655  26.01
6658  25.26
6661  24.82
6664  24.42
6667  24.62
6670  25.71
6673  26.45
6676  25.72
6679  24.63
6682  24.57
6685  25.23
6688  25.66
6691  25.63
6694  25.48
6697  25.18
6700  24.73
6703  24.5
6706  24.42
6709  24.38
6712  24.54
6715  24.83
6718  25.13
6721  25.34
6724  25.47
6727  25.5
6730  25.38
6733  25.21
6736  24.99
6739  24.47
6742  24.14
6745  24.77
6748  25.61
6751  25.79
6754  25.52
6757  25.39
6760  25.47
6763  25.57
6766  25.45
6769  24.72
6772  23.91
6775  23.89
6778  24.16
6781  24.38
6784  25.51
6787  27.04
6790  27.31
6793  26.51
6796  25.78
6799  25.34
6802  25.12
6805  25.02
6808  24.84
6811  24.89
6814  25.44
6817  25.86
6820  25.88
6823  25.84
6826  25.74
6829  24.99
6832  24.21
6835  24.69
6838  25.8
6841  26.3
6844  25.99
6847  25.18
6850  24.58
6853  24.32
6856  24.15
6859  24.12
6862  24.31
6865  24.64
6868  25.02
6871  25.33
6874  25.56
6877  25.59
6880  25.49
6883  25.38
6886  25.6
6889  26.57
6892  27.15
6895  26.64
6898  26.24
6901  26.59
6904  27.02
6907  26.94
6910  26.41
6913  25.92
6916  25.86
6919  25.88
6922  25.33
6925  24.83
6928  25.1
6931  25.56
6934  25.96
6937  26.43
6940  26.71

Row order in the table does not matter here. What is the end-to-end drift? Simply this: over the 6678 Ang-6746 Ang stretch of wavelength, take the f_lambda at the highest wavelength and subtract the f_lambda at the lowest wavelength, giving 0.14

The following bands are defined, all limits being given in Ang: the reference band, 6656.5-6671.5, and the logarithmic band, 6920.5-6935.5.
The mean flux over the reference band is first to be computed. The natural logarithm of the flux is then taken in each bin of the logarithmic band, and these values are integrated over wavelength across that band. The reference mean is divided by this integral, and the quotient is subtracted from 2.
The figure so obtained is 1.49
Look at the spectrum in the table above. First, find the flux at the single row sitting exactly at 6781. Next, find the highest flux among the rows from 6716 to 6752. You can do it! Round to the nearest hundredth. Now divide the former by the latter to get 0.95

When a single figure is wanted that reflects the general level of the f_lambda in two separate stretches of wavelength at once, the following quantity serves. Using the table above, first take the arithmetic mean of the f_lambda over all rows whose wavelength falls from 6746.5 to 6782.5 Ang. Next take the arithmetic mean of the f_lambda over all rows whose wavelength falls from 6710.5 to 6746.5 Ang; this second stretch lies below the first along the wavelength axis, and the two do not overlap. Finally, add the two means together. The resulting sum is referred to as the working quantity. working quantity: 50.0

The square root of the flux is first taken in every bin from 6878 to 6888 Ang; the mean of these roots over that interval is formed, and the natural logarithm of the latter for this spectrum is 1.62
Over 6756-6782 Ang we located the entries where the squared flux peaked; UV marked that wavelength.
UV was 6763 Ang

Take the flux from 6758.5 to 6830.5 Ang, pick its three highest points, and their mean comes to 27.0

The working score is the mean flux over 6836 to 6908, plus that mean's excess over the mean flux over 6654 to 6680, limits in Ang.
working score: 25.9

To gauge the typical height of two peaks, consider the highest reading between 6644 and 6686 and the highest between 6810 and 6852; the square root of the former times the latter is 27.2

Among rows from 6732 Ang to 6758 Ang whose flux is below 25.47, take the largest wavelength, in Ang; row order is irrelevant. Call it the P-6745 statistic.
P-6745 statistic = 6757 Ang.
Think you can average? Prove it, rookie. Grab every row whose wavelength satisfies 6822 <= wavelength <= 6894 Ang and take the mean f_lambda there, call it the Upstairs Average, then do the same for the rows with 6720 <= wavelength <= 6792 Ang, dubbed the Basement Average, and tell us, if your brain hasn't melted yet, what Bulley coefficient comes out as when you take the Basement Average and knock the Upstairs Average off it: -0.1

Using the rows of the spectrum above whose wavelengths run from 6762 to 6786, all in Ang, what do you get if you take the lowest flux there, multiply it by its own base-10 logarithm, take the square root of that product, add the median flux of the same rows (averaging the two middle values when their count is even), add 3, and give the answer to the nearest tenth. 33.3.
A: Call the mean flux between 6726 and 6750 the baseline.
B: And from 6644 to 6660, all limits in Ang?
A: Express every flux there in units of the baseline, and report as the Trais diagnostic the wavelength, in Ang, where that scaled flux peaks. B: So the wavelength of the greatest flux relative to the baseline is 6649 Ang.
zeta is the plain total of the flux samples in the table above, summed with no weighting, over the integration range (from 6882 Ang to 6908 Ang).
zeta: 238.1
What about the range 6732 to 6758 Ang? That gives 225.9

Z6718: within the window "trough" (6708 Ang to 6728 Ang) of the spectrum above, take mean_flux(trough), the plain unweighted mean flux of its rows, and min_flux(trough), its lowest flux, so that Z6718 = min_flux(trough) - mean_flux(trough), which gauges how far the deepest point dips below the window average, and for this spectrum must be -0.65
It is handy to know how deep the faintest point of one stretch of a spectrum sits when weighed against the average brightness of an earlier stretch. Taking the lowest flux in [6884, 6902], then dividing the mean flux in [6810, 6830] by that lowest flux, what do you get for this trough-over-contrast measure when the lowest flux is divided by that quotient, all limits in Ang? 25.7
